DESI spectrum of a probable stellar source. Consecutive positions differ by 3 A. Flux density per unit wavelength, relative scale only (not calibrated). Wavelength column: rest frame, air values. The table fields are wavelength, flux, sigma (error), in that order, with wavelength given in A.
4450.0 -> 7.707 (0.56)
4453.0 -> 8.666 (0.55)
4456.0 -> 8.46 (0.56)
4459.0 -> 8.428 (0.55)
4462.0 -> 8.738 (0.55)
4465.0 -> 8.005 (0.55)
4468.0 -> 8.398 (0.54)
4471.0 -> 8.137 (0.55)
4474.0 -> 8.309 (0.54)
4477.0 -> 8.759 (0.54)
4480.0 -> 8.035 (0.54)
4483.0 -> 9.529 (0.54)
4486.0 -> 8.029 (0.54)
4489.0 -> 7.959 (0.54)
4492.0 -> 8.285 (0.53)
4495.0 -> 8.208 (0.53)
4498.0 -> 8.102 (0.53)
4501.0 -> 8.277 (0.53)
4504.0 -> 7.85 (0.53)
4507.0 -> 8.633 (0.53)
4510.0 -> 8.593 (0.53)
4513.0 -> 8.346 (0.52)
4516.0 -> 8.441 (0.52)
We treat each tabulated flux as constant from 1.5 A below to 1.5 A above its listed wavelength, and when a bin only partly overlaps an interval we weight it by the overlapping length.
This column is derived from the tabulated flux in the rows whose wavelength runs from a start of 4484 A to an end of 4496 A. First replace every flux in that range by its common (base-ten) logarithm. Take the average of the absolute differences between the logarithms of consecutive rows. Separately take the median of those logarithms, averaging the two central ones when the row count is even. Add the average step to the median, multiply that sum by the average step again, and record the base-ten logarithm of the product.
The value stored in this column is -2.11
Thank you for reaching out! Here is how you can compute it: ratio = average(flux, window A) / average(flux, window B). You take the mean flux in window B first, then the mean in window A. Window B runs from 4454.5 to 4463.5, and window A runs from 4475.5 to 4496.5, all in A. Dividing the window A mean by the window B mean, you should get 0.98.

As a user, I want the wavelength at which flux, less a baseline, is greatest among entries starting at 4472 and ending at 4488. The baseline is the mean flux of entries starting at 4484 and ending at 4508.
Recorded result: 4483.0 A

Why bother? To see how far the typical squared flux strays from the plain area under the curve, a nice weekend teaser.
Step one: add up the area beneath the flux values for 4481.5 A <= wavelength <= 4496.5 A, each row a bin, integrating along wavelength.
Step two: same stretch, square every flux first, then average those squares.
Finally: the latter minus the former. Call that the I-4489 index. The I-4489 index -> -55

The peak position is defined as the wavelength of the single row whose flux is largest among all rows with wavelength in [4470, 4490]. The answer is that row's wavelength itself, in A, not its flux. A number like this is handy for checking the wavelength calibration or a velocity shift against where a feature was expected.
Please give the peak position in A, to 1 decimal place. 4483.0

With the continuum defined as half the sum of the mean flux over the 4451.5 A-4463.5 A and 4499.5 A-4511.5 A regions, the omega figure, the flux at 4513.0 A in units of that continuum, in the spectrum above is 0.99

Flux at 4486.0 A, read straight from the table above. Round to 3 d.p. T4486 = 8.029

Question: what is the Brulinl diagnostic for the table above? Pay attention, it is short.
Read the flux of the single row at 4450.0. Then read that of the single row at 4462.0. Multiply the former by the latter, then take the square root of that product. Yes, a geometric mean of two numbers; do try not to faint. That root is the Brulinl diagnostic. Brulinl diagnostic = 8.2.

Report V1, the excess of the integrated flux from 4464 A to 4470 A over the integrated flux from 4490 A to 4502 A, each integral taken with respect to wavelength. -49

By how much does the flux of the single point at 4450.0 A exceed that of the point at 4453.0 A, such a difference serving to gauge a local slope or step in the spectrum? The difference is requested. -1.0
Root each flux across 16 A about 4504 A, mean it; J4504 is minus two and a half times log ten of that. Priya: -1.15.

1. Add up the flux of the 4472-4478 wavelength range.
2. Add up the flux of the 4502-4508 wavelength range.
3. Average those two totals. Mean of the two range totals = 16.8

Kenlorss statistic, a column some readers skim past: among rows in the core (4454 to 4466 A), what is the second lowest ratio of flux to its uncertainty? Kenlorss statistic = 15.1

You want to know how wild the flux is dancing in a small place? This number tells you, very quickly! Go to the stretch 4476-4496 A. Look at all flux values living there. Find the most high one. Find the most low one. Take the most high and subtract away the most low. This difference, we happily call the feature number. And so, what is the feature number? 1.6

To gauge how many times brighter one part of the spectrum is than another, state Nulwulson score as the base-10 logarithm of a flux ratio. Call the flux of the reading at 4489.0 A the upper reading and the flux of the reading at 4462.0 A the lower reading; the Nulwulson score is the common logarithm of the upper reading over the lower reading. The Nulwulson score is -0.04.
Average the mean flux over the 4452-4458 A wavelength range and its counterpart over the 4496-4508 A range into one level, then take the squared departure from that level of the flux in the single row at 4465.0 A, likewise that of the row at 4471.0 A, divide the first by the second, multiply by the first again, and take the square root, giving 0.6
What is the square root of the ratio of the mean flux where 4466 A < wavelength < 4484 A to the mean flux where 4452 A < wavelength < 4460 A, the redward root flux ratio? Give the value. 1.00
